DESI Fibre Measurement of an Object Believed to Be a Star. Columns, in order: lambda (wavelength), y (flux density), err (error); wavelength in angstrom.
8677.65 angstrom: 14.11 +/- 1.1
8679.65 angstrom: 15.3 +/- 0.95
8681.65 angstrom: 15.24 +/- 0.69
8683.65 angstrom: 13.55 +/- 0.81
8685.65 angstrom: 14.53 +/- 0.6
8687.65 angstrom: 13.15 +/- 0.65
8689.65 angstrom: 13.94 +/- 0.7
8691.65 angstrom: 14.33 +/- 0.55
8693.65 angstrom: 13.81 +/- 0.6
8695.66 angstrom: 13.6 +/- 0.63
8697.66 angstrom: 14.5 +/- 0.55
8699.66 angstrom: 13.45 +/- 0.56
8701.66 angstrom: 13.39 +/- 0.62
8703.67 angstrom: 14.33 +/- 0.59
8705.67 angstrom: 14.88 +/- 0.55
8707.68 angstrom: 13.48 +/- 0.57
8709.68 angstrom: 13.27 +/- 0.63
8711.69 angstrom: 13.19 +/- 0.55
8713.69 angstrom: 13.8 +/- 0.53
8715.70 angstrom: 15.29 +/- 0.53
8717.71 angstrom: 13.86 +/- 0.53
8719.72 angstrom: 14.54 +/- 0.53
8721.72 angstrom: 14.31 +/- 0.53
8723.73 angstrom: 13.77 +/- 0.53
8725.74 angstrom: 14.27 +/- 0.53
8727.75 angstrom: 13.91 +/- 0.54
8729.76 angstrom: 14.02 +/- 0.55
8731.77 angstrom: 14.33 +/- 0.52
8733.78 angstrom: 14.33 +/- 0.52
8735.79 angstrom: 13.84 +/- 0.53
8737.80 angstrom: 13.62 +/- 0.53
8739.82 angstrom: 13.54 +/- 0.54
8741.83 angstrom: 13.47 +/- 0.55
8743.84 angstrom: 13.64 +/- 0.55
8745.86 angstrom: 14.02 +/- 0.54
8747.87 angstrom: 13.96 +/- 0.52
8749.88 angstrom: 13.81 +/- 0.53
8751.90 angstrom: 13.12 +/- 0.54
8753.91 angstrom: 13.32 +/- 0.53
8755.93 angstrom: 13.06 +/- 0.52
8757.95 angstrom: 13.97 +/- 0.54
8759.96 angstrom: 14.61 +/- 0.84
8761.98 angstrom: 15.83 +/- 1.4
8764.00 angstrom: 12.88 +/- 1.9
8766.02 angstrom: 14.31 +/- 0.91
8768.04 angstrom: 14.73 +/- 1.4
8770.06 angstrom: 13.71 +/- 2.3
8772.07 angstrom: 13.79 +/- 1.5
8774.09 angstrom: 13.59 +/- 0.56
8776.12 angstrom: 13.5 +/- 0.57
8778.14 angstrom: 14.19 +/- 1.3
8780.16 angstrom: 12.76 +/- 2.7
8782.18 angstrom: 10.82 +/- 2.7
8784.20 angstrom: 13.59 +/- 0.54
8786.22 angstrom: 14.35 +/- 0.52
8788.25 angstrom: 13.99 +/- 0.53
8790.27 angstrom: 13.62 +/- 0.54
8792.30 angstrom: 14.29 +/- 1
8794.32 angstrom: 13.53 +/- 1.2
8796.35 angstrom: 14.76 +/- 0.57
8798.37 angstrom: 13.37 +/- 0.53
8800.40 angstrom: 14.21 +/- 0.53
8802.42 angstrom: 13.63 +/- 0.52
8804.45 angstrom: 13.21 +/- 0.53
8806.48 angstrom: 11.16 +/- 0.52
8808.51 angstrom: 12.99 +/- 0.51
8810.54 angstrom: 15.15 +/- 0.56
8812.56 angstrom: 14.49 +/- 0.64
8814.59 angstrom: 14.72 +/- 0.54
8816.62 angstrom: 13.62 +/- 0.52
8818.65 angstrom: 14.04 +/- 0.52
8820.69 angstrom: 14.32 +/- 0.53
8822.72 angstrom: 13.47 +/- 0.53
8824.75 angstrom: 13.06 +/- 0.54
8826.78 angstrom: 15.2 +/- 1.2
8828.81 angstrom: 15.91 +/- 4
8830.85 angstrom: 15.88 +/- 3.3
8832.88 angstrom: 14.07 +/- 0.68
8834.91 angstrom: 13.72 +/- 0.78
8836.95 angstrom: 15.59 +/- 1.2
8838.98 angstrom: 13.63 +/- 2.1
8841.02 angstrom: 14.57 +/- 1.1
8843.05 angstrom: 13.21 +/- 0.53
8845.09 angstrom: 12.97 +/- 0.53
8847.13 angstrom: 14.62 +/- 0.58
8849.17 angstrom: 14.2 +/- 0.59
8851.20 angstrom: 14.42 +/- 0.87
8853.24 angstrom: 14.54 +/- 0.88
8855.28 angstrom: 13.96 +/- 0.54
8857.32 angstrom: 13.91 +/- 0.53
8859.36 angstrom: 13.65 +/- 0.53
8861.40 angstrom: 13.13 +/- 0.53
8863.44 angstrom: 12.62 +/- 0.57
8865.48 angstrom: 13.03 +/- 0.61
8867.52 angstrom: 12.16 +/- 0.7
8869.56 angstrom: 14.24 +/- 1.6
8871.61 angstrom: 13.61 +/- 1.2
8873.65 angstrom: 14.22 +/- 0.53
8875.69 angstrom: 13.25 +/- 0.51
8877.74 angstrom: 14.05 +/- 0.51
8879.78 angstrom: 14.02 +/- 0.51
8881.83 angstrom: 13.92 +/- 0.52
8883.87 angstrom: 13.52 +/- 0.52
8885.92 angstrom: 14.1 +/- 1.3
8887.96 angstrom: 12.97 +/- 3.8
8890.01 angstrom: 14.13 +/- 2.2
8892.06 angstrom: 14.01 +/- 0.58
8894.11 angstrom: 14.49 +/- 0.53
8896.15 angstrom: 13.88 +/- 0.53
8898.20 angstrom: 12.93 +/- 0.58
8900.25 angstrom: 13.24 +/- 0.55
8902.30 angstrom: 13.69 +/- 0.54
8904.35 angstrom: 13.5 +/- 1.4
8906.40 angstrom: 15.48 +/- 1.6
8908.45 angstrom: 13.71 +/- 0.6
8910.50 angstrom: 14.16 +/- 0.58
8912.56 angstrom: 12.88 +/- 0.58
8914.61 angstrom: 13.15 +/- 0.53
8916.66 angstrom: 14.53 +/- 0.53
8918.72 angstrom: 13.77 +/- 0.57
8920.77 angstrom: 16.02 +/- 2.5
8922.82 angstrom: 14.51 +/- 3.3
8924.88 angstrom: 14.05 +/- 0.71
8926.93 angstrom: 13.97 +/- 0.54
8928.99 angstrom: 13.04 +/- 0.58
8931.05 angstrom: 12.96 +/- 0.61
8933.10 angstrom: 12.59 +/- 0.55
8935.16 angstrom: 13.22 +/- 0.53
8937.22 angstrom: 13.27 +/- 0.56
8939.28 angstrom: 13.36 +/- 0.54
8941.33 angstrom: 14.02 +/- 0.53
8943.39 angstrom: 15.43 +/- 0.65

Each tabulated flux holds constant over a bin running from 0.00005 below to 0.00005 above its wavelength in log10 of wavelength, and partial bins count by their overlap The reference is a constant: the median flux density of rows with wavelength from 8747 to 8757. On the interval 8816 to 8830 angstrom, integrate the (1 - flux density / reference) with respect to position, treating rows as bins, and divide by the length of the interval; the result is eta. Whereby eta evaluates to -0.07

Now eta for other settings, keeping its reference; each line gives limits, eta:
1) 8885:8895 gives -0.05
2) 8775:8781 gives -0.01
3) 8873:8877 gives -0.03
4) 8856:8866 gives 0.00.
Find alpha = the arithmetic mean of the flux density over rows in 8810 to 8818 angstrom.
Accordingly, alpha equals 14.5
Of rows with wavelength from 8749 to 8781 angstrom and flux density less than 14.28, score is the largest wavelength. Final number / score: 8780.16 angstrom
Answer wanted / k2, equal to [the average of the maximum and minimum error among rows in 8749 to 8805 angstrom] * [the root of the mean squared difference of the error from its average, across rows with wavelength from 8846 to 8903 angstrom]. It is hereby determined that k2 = 1.1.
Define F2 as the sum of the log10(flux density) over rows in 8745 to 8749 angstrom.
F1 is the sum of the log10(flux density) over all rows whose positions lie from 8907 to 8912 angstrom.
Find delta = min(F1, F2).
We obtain 2.29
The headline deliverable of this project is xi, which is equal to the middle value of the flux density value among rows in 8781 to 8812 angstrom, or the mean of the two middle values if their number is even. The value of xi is 13.6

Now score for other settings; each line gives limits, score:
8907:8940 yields 8939.28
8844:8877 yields 8875.69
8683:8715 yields 8713.69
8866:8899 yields 8898.20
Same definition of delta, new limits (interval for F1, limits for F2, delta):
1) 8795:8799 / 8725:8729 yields 2.30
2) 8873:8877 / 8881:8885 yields 2.27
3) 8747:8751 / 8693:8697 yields 2.27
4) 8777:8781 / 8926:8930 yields 2.26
